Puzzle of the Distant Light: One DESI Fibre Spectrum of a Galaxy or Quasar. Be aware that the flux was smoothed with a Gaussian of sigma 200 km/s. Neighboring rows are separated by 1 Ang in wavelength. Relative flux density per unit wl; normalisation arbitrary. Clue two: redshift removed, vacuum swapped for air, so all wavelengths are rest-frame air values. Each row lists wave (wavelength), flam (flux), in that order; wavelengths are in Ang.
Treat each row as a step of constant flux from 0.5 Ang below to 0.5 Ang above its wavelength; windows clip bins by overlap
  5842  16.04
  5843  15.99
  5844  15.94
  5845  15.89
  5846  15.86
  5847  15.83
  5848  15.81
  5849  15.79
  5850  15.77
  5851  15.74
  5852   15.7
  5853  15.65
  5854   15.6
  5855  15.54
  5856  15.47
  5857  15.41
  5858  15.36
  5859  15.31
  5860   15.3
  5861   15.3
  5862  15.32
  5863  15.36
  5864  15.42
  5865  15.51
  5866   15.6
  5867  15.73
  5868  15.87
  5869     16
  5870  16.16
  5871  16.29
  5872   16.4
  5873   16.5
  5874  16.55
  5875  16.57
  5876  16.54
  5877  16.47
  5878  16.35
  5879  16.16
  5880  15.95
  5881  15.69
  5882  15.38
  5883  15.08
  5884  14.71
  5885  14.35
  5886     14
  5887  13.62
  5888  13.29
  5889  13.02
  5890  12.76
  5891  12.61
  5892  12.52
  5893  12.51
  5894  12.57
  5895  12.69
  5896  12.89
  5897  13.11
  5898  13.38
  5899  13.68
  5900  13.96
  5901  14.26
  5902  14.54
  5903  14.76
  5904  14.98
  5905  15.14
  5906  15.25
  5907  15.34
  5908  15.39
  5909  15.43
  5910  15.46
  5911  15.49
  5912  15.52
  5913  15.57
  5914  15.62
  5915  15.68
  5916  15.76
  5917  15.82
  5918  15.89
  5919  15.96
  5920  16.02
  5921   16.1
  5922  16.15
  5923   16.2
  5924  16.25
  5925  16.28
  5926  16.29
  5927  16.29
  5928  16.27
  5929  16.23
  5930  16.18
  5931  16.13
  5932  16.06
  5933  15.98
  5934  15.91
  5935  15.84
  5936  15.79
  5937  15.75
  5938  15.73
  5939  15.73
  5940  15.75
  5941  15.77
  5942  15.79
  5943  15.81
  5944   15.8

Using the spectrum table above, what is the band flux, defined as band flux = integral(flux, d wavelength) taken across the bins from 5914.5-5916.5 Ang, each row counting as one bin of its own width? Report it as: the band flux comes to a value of 31.4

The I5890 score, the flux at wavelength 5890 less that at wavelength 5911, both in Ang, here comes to -2.7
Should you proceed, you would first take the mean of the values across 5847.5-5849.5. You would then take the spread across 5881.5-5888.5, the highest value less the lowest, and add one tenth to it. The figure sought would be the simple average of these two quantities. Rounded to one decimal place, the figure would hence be 9.0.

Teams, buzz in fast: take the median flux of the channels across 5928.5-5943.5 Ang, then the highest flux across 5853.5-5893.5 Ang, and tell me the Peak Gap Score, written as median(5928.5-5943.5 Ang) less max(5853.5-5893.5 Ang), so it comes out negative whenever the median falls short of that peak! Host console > -0.8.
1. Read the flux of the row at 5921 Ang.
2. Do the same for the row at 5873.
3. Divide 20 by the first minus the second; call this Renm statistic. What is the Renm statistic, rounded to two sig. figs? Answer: -50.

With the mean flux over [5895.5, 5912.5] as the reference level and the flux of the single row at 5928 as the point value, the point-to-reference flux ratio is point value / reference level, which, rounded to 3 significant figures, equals 1.11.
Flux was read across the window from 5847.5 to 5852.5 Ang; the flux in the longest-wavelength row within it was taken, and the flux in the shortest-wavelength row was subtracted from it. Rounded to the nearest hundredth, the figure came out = -0.11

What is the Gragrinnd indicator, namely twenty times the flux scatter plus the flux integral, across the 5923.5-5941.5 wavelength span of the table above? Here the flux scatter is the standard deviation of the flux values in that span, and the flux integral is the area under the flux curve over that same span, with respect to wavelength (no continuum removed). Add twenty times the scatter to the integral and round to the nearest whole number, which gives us 293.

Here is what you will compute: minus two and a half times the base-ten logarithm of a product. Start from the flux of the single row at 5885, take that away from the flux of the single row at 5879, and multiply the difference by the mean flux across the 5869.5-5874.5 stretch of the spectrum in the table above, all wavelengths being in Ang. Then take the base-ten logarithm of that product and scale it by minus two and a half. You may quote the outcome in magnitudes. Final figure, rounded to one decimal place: -3.7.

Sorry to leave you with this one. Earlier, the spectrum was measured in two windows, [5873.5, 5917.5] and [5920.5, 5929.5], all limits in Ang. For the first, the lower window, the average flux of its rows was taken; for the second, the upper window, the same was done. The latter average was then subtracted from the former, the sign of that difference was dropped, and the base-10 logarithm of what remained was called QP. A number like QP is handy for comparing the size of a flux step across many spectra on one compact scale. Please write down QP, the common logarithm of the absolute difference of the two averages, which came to 0.2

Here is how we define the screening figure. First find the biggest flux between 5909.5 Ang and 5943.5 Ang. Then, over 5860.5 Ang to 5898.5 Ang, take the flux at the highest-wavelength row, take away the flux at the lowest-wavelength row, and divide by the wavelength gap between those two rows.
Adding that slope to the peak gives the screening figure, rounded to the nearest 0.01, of 16.24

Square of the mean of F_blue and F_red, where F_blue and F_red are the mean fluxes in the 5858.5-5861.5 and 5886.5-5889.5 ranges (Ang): 205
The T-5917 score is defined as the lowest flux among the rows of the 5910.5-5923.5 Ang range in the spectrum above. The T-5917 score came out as 15.49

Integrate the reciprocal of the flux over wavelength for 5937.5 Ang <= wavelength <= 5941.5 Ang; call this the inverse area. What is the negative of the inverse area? -0.254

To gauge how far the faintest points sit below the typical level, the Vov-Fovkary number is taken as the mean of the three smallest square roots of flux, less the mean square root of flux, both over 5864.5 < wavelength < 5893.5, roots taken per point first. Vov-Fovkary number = -0.34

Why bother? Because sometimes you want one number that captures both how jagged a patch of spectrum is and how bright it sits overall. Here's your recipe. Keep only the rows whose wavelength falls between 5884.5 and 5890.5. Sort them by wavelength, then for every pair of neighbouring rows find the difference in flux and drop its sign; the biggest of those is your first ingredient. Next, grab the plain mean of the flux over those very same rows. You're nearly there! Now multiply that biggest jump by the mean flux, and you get 5.1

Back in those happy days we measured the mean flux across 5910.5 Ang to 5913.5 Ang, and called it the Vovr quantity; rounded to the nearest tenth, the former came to 15.5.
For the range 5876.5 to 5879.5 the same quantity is 16.3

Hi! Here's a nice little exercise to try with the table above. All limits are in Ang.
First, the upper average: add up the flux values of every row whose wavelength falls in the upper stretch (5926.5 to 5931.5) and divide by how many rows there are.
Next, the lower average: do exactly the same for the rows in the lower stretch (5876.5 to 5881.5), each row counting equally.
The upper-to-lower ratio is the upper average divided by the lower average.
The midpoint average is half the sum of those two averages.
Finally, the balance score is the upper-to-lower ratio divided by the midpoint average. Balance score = 0.062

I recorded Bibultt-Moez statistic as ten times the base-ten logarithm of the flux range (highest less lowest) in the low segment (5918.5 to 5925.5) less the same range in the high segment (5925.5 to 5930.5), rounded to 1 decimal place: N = -6.8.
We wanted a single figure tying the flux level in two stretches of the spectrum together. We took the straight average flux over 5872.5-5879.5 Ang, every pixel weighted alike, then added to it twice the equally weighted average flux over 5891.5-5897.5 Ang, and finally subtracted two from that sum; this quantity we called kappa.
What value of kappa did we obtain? 39.9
